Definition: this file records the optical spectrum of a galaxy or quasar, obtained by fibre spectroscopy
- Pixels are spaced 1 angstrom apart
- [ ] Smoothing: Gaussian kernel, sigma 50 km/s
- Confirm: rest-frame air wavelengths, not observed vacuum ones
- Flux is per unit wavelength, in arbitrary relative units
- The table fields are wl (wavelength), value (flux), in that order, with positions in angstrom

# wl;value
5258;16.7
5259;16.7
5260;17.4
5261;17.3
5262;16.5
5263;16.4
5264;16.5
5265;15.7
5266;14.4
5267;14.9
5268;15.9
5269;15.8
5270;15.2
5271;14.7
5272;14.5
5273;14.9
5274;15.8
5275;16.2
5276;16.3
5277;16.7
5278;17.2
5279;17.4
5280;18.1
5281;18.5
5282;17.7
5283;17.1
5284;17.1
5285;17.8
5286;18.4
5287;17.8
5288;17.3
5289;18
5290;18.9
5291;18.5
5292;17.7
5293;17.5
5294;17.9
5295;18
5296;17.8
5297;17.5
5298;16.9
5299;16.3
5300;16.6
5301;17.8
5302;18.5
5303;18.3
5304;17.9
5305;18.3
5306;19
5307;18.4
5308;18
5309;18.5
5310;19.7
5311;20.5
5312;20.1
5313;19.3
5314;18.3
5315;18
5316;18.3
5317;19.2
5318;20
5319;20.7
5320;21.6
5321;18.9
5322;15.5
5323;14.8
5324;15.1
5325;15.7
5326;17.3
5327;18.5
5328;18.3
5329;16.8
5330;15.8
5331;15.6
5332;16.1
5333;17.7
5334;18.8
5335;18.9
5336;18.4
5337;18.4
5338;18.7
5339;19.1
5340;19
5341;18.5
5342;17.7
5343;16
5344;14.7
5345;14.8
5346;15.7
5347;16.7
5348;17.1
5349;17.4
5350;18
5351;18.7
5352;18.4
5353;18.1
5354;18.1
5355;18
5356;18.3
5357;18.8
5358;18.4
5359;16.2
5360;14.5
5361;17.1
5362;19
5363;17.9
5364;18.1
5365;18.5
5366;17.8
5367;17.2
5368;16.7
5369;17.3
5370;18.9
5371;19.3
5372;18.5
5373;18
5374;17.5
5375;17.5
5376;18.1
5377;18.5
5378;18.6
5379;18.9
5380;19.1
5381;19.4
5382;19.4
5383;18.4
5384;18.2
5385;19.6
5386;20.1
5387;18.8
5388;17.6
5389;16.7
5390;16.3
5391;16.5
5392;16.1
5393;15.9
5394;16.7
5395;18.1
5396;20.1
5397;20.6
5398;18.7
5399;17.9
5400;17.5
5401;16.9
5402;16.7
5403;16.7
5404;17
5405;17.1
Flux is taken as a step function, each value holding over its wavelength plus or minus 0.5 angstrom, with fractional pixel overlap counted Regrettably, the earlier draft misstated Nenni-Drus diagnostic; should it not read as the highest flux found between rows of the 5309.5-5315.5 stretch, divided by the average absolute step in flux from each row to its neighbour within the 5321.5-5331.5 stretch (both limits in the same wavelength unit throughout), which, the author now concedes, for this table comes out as 25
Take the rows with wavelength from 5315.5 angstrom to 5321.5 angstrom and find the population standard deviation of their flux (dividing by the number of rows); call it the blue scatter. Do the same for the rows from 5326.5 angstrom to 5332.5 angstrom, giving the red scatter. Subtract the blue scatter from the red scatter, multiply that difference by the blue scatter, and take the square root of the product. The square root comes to 0.212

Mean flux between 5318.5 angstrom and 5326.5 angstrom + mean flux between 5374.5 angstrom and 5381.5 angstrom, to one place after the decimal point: 36.0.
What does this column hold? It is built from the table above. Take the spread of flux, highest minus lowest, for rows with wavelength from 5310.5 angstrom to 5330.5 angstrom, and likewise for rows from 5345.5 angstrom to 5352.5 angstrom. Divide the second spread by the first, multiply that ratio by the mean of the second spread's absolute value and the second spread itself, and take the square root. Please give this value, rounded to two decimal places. 1.15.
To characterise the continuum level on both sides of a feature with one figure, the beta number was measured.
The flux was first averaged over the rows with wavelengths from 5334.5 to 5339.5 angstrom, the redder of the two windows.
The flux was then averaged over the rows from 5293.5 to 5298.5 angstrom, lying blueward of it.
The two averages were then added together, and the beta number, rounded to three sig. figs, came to 36.3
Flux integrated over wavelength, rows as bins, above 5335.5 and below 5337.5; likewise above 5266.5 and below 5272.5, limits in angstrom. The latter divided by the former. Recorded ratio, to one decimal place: 2.5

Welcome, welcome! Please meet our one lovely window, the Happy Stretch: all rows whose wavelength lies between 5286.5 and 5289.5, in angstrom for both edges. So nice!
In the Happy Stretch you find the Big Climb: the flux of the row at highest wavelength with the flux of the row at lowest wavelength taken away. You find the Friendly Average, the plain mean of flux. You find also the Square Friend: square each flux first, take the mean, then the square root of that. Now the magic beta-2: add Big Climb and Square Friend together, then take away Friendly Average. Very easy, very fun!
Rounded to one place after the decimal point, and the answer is 0.2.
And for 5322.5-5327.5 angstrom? 3.8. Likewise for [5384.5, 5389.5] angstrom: -2.9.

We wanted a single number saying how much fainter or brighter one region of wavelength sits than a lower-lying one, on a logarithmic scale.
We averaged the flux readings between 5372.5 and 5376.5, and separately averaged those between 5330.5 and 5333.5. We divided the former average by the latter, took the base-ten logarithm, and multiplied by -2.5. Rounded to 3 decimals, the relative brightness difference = -0.083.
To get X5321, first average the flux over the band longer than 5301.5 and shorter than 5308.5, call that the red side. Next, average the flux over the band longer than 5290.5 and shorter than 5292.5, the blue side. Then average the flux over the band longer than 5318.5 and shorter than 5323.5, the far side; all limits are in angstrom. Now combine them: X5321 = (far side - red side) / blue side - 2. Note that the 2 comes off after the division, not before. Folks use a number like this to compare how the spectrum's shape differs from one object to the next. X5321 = -2.00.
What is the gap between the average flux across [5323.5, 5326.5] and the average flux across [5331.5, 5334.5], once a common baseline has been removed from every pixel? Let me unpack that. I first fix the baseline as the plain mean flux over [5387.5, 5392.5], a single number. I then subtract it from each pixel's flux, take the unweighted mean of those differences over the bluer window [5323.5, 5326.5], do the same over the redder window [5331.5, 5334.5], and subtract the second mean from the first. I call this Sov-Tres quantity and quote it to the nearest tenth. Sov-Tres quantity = -1.5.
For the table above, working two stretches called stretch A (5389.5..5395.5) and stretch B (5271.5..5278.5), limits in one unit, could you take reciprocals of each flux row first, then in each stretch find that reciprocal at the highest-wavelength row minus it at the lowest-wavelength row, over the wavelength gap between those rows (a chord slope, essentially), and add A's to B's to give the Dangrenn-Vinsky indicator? -0.0030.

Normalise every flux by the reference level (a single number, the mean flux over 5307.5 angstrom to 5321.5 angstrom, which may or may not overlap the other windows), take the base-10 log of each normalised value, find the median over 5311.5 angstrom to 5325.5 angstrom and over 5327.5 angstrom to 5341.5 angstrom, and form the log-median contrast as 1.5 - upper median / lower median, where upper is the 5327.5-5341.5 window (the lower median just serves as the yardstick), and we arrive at 0.2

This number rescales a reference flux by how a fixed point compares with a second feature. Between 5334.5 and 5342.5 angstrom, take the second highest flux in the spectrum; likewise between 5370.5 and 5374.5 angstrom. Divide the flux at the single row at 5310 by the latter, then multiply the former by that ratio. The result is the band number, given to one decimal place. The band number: 20.2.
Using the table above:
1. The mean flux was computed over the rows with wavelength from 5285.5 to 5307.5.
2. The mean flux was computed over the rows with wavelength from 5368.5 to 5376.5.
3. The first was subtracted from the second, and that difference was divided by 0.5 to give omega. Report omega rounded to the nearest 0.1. 0.5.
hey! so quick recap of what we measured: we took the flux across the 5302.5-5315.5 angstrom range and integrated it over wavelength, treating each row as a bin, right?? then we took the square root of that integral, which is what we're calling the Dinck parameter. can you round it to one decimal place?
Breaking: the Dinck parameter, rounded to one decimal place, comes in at 15.6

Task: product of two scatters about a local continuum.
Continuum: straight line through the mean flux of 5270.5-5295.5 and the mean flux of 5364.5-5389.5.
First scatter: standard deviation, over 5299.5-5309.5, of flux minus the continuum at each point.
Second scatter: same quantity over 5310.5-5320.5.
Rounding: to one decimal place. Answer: 0.7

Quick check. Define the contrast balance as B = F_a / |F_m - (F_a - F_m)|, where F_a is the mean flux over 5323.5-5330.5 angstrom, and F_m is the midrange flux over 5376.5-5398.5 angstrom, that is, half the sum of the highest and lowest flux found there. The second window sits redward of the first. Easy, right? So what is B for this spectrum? 0.85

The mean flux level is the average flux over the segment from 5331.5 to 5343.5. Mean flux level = 18.1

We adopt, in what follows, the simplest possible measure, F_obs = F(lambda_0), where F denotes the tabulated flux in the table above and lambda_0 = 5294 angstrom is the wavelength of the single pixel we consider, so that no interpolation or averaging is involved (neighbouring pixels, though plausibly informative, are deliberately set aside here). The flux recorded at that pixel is 17.9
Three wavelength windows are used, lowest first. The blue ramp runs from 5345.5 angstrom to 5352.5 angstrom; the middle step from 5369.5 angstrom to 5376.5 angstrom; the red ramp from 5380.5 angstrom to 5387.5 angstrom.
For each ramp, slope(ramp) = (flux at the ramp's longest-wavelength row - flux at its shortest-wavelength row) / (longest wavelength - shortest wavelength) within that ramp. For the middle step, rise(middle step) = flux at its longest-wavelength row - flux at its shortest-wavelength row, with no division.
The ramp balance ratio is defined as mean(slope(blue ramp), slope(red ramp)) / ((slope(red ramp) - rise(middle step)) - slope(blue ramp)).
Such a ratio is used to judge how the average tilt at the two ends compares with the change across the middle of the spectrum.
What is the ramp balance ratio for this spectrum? 0.700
